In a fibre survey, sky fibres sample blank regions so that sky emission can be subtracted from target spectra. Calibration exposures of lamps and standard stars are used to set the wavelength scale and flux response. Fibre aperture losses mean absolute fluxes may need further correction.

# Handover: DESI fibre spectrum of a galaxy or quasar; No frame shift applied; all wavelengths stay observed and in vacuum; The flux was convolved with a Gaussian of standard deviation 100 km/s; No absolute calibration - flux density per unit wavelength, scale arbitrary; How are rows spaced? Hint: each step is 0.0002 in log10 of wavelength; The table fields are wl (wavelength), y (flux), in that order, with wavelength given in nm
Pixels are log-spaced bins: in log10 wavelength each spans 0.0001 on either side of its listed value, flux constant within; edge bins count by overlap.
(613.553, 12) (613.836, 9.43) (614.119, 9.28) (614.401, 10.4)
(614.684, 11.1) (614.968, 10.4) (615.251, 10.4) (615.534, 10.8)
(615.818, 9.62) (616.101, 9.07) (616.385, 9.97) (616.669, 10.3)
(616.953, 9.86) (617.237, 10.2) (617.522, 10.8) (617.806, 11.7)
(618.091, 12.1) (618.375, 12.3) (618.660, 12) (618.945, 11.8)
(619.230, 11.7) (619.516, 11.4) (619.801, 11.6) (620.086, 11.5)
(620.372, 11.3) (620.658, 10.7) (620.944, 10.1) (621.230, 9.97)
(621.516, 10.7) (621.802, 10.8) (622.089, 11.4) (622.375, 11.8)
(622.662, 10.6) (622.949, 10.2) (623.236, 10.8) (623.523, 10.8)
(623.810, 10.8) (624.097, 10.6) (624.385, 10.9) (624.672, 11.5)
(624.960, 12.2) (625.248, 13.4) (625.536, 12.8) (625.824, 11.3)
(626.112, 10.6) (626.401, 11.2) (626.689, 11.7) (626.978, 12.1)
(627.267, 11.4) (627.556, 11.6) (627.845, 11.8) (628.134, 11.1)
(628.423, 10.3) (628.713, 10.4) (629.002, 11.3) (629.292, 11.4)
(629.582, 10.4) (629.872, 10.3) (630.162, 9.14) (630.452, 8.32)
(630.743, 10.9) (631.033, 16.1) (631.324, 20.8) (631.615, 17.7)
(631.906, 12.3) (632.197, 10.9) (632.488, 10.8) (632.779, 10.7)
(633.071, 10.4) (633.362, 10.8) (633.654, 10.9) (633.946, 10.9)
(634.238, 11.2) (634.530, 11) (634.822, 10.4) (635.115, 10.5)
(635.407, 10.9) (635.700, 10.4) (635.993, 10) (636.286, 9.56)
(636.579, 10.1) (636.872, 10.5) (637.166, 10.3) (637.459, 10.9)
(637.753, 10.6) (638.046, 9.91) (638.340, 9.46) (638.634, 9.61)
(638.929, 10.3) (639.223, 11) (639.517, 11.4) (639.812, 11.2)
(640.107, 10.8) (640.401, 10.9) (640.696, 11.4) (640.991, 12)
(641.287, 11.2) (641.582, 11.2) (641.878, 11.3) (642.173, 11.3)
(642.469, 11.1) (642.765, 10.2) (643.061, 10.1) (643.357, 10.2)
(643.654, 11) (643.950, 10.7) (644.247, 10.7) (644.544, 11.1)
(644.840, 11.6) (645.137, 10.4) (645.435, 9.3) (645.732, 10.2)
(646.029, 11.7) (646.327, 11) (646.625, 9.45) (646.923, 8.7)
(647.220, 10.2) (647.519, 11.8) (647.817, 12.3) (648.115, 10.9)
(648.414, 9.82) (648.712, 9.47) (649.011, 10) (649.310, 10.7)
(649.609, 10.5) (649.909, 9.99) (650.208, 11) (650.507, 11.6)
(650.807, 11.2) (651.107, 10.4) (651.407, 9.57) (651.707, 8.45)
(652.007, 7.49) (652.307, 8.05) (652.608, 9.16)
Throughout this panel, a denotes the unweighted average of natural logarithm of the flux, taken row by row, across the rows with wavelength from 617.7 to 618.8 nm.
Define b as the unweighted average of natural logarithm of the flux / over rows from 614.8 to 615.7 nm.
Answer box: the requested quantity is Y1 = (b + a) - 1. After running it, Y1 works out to 3.84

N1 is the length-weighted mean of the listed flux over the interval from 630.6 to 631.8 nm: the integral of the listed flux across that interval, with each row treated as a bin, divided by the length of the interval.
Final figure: 16.3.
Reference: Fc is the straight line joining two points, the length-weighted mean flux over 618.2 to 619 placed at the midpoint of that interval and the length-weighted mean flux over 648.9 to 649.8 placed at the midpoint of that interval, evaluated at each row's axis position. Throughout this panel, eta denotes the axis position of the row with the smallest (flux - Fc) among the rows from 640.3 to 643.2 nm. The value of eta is 643.061 nm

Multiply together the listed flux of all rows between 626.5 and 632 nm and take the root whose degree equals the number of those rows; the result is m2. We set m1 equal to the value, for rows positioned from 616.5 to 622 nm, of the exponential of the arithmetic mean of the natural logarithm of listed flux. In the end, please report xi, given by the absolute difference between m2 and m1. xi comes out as 0.7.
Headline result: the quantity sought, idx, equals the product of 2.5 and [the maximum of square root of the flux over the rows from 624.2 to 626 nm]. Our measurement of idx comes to 9.2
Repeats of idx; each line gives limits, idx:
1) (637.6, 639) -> 8.1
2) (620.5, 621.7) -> 8.2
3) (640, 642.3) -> 8.7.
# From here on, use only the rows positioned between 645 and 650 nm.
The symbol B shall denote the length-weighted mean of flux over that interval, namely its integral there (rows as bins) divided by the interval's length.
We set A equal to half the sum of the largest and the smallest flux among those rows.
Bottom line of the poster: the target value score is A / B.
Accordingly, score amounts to 1.01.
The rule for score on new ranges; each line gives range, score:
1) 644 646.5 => 0.98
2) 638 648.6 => 0.98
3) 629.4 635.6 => 1.25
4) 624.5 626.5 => 1.01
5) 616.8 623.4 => 1.00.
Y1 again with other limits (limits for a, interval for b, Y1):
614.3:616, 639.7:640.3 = 3.74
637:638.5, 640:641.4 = 3.75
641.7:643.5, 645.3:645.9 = 3.65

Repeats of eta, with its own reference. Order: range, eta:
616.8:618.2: 616.953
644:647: 646.923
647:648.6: 648.414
